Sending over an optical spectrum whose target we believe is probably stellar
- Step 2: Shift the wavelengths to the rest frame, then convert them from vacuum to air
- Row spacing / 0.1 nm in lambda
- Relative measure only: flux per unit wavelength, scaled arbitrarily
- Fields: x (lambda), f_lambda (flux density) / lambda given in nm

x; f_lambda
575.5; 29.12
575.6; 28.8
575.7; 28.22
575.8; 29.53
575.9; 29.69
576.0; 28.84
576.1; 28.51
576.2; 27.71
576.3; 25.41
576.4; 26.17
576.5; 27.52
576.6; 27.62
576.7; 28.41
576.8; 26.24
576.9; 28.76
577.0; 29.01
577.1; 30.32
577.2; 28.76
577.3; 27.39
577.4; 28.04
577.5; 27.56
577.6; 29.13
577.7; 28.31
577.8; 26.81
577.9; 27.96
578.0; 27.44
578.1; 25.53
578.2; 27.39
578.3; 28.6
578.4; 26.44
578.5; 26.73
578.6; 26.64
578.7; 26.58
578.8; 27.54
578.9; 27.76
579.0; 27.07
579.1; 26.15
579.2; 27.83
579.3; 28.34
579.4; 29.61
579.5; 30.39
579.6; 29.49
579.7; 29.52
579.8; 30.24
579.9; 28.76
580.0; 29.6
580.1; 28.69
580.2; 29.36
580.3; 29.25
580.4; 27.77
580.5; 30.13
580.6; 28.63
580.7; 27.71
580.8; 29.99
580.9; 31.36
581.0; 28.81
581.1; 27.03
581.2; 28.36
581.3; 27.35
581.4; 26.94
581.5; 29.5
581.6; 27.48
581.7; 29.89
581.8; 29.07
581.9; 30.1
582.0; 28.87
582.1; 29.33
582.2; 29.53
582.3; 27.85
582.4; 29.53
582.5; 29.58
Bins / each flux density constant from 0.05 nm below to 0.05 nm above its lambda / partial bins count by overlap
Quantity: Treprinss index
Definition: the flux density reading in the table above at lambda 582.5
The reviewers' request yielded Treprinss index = 29.58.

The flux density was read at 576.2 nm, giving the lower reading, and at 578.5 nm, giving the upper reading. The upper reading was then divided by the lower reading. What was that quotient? 0.965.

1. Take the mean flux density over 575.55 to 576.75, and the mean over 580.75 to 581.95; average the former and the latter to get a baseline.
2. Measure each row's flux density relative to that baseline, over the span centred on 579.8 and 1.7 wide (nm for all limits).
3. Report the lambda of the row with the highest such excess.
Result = 579.5 nm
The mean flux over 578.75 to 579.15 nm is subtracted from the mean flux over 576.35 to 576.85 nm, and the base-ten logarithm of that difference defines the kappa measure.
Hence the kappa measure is -1.2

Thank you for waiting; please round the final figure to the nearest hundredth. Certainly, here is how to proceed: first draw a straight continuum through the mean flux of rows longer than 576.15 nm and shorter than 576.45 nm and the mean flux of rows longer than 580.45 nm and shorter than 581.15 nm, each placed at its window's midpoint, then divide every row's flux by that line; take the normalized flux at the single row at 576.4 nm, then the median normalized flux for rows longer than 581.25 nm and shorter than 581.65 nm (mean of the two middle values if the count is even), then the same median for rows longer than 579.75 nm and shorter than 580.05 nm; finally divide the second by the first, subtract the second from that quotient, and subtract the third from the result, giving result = -1.02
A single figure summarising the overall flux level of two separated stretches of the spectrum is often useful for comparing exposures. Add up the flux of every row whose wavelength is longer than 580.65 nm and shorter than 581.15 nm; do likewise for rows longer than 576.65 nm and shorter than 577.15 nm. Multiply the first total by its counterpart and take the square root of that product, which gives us 144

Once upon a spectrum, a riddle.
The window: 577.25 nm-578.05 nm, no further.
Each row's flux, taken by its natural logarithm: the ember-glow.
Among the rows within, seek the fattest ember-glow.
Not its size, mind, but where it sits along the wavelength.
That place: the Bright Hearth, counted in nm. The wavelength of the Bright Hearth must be 577.6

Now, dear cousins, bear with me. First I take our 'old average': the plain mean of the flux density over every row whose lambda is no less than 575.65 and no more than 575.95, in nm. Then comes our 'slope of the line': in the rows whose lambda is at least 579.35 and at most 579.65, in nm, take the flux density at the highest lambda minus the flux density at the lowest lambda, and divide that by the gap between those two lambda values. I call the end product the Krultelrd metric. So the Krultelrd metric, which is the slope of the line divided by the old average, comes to -0.021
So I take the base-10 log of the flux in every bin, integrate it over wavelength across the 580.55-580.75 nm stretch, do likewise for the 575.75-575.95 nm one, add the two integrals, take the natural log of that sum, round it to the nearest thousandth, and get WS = -0.537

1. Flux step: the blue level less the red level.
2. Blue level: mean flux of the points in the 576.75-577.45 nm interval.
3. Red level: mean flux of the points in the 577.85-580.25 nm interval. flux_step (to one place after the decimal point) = 0.3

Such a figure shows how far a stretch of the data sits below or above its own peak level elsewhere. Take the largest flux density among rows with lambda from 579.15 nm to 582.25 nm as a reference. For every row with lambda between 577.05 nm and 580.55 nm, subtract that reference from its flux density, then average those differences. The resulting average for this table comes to -3.2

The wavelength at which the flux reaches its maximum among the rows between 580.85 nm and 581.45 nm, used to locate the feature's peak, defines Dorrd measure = 580.9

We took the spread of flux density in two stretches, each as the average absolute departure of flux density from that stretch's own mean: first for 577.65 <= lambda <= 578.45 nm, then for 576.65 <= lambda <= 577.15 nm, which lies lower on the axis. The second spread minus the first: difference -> 0.19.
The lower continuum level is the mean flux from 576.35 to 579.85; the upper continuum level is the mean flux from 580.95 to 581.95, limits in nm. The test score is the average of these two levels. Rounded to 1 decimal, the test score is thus 28.2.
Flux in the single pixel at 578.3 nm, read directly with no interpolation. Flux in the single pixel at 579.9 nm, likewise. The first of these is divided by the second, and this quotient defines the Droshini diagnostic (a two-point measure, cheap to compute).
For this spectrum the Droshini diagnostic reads 0.99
